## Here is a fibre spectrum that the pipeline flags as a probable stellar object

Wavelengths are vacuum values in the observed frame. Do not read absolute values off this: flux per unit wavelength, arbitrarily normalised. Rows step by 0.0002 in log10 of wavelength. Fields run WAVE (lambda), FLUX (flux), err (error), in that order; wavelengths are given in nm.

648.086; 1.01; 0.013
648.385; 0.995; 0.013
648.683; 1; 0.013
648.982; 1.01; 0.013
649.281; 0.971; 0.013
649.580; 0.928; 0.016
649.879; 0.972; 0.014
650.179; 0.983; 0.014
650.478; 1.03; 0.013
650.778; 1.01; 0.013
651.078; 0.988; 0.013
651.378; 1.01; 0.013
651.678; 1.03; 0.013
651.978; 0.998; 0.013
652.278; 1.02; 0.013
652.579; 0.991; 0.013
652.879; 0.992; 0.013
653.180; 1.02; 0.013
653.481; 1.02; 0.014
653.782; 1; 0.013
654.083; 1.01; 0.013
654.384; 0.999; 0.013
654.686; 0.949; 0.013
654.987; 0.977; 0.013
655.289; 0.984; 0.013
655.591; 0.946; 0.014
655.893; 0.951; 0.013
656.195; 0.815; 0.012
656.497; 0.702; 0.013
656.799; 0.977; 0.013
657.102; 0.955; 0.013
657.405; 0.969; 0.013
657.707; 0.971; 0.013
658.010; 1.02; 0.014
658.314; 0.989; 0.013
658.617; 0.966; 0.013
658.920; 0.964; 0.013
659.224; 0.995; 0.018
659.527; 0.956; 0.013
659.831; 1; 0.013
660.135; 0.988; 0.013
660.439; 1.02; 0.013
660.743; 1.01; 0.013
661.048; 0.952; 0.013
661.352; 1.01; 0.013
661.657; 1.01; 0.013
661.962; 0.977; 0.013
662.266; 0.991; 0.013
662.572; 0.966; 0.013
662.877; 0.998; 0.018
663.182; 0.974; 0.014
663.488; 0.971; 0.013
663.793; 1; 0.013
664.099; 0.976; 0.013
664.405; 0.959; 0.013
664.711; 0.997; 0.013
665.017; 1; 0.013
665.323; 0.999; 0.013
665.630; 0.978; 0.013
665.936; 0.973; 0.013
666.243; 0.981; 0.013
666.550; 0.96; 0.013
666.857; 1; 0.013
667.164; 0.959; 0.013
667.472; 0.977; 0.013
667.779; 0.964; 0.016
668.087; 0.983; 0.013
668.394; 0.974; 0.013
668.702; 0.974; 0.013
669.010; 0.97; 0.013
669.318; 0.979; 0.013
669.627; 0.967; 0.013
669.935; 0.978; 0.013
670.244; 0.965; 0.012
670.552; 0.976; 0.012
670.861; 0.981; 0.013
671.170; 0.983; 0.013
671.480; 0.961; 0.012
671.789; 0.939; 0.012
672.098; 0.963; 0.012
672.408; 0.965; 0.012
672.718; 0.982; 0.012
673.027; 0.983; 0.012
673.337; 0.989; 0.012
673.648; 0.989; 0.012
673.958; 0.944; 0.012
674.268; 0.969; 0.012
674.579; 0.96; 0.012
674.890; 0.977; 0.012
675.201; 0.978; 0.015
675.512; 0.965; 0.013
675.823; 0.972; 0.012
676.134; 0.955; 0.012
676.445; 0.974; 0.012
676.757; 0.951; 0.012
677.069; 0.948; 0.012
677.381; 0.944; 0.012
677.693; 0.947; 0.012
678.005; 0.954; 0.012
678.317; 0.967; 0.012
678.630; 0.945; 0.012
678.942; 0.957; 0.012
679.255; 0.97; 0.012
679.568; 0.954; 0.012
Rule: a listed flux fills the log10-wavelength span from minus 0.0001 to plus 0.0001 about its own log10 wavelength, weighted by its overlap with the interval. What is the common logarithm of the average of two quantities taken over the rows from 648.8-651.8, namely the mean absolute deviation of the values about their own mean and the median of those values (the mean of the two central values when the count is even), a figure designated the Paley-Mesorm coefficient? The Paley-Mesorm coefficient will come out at -0.291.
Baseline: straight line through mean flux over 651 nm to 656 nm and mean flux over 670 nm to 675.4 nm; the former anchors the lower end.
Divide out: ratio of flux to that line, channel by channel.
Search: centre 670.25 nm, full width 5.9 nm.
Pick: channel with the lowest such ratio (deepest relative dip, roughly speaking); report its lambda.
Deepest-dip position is 671.789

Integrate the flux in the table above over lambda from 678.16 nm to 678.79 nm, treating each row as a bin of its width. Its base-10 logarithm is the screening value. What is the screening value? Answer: -0.22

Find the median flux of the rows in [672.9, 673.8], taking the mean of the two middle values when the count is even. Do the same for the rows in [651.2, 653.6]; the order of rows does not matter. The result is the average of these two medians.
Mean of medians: 1.002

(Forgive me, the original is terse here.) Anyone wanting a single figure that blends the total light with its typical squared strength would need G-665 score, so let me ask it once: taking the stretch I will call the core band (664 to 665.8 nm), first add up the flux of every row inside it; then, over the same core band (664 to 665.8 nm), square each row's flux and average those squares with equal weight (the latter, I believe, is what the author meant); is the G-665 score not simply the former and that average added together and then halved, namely 3.440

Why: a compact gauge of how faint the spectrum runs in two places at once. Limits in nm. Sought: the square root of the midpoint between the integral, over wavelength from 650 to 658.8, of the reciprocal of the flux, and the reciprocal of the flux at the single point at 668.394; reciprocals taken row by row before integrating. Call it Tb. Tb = 2.2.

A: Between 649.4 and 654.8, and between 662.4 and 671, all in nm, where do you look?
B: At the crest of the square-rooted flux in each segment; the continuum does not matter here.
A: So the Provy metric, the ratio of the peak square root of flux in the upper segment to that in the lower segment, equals 0.985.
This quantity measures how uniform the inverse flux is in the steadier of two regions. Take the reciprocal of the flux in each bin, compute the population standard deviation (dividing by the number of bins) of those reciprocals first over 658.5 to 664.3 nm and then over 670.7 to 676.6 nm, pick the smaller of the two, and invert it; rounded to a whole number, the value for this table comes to 68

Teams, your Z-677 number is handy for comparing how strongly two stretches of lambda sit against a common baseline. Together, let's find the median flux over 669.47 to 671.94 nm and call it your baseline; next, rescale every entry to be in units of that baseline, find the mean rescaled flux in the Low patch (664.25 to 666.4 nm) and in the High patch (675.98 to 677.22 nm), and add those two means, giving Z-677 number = 2.00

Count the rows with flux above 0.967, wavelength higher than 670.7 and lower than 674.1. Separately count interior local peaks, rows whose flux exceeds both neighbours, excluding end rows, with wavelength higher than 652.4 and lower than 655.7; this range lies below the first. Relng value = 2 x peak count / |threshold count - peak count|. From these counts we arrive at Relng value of 1.00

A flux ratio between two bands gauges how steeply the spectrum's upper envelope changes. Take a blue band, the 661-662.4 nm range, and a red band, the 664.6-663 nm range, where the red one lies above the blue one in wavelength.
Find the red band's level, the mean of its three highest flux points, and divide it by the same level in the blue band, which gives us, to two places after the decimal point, 0.98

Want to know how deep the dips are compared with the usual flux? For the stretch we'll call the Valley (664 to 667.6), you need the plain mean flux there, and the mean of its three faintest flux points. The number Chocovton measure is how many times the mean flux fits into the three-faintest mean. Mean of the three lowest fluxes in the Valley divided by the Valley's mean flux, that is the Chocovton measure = 0.979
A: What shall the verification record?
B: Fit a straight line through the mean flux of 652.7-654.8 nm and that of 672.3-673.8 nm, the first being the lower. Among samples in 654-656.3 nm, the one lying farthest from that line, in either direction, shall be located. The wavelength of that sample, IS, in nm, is 656.195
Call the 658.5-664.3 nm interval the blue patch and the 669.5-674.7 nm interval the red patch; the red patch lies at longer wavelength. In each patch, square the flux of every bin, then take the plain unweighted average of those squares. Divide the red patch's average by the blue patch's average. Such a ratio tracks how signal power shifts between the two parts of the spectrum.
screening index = 0.97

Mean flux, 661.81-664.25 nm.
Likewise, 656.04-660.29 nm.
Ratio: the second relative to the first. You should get 0.97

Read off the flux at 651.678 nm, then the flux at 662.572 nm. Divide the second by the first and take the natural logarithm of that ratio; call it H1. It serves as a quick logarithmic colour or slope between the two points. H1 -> -0.06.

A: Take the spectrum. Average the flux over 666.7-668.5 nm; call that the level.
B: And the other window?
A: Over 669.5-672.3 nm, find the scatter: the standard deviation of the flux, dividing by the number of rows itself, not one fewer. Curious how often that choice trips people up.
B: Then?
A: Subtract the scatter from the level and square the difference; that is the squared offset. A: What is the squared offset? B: 0.928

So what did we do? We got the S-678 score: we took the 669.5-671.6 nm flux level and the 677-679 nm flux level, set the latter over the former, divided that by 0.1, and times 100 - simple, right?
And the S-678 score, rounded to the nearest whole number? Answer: 978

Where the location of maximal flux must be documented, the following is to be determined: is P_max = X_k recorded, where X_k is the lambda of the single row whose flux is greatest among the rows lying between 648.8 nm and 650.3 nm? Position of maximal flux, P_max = 648.982 nm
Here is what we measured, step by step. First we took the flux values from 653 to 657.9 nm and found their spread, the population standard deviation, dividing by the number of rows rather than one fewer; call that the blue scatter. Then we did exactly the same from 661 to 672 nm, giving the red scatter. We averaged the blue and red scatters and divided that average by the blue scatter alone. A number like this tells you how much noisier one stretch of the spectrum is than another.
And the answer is 0.60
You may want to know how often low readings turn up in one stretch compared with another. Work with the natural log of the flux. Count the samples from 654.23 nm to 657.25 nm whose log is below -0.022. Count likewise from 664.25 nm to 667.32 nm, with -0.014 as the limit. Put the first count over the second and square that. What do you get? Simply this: 1.8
